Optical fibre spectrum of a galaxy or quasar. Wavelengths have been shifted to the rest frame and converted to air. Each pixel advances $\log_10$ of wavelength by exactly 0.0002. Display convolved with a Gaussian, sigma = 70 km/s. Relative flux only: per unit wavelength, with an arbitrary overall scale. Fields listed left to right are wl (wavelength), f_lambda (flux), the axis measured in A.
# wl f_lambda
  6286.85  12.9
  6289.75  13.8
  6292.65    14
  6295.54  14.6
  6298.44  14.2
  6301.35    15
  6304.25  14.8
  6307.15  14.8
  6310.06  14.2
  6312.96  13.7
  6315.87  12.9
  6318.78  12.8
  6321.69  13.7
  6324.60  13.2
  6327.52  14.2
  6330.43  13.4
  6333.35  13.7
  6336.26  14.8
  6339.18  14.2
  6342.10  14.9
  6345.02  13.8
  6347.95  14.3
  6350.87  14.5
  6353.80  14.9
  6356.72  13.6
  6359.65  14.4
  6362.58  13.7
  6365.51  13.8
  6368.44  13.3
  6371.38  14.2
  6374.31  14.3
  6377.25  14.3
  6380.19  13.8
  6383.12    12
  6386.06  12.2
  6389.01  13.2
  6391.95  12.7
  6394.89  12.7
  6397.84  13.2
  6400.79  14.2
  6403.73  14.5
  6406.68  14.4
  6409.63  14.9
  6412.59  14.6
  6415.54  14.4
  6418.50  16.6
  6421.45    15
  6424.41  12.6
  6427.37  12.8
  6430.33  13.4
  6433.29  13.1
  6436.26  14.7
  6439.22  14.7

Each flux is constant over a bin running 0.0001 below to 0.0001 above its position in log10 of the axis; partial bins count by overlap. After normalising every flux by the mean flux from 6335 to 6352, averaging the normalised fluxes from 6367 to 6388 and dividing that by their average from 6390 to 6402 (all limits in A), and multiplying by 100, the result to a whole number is 102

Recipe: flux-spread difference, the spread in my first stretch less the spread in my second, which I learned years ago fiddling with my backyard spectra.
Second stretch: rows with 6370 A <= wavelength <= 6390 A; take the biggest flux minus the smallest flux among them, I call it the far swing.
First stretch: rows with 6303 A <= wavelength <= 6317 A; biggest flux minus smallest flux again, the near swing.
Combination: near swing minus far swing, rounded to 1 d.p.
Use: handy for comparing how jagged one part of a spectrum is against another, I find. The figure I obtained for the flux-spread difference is -0.4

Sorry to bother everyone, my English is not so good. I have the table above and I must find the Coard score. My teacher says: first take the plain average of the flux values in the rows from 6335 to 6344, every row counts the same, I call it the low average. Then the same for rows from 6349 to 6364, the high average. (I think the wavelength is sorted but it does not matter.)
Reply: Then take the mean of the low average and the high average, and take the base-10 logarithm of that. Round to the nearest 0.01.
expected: 1.16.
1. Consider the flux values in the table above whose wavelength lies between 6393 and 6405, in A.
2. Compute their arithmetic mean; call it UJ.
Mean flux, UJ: 13.6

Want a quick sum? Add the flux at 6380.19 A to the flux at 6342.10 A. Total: 29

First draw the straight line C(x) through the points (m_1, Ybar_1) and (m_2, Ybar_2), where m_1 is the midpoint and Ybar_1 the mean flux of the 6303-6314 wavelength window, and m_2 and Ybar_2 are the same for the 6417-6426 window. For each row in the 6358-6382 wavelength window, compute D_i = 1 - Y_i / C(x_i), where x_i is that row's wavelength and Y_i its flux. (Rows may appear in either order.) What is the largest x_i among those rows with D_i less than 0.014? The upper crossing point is 6359.65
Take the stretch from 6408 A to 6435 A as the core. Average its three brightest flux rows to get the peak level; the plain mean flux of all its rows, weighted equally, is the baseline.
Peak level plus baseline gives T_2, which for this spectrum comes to 29.7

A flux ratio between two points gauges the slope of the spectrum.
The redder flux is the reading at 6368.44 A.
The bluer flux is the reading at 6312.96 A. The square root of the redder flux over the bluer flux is 0.99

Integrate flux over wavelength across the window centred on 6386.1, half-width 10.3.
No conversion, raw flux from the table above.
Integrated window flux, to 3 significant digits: 267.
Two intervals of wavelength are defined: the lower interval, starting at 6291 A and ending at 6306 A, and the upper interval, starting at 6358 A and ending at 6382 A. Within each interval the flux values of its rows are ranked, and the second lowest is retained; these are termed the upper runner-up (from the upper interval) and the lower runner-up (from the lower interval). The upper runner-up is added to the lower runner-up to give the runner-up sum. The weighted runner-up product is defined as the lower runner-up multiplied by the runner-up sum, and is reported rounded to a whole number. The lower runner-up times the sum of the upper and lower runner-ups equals 396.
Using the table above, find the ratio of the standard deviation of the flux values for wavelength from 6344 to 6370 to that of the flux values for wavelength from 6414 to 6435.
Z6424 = 0.4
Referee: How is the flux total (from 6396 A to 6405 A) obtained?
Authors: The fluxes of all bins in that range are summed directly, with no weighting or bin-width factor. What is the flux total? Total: 41.9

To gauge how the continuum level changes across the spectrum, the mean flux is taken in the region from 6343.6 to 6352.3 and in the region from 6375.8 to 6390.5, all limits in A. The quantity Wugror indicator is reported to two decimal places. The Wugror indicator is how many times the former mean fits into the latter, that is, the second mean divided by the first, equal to 0.92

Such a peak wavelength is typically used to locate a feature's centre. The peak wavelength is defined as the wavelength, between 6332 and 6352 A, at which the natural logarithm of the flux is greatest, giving 6342.10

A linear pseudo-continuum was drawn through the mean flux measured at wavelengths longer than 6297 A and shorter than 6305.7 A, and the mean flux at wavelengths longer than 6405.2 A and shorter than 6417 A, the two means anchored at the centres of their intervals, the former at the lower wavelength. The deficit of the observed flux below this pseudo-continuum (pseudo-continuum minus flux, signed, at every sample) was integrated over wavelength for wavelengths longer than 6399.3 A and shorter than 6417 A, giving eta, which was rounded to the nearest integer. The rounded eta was 1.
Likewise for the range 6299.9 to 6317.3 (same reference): 7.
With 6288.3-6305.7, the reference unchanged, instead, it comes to 5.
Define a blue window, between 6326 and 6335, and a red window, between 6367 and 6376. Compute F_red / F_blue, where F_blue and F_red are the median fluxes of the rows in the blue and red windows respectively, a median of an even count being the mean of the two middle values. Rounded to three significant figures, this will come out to 1.04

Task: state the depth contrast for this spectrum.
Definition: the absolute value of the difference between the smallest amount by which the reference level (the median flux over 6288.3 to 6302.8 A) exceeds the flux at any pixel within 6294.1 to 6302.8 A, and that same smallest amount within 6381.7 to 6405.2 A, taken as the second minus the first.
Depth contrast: 0.50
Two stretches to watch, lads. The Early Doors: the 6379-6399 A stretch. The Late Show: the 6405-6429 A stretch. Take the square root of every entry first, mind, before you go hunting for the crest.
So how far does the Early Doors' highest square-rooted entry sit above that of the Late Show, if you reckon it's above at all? -0.4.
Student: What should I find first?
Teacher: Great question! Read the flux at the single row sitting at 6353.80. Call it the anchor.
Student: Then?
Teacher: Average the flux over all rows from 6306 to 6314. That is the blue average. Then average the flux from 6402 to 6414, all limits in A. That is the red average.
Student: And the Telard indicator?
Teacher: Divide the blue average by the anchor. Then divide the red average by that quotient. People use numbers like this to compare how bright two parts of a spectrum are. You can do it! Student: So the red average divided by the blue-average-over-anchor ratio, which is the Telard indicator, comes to 15.3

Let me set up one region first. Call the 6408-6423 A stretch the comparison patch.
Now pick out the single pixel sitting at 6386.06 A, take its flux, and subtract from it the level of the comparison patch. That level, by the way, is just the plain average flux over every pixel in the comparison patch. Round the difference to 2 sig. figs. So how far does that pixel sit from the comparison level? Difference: -2.9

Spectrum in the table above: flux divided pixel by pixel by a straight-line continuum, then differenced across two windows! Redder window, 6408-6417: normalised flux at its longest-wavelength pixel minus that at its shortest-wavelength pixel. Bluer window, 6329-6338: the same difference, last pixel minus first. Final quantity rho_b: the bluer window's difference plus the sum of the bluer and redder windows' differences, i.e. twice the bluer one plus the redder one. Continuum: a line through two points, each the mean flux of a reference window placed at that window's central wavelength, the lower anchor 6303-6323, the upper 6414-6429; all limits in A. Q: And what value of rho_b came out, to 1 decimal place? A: 0.2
